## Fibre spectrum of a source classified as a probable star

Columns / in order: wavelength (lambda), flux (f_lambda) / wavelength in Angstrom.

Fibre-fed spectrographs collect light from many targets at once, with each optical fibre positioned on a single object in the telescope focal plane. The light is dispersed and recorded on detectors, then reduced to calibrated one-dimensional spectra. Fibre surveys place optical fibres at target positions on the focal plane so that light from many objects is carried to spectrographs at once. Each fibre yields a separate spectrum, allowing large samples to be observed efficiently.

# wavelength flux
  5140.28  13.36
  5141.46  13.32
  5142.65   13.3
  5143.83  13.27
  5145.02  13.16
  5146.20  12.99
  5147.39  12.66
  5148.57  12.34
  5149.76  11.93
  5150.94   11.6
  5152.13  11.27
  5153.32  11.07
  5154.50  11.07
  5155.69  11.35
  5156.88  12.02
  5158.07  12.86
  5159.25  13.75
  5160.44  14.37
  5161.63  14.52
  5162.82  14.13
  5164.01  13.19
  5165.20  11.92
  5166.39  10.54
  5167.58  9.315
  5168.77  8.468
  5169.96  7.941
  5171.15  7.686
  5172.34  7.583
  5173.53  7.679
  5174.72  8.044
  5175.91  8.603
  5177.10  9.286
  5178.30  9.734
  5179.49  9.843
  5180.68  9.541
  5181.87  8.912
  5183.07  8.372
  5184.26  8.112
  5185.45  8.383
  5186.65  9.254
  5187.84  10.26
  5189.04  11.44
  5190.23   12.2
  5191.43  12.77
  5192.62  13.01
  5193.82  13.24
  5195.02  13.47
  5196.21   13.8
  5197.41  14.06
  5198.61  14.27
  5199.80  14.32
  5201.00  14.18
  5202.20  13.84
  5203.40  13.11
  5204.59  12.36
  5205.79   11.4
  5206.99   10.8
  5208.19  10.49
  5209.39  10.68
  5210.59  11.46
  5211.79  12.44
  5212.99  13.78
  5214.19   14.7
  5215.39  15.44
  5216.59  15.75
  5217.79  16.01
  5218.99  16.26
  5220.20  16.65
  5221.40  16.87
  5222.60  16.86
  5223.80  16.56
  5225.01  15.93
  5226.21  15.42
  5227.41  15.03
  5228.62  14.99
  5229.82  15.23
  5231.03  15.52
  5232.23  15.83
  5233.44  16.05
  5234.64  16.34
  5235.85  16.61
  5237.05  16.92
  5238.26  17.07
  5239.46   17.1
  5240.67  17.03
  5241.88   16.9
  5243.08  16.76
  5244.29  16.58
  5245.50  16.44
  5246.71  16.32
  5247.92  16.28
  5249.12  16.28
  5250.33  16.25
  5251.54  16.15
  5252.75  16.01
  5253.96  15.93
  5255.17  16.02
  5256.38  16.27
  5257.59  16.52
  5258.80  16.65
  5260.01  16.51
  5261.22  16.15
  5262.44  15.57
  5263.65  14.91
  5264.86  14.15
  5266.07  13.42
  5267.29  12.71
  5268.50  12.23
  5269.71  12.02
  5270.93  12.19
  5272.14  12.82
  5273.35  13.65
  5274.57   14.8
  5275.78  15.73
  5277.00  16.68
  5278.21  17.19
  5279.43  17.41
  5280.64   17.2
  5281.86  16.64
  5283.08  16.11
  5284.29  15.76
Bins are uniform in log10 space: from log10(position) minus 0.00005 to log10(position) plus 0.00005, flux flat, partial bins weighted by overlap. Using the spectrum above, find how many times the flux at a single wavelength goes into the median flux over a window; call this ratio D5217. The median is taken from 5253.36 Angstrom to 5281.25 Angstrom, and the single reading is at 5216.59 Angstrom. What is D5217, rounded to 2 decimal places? 1.00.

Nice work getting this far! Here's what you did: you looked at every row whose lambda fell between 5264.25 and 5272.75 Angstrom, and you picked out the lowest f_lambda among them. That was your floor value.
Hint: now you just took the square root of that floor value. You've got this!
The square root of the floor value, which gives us 3.5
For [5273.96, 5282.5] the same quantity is 3.8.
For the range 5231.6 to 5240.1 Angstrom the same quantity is 4.0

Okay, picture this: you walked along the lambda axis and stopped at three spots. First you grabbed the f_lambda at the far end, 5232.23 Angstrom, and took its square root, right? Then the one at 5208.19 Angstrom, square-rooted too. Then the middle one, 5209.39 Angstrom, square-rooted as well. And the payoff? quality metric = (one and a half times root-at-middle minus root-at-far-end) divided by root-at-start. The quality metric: 0.29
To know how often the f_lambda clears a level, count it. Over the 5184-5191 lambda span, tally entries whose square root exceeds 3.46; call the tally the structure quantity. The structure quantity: 1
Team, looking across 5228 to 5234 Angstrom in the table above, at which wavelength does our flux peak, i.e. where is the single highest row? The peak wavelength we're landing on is 5233.44 Angstrom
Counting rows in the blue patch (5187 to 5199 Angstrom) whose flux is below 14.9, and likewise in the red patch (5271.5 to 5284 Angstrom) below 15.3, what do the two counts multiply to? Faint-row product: 30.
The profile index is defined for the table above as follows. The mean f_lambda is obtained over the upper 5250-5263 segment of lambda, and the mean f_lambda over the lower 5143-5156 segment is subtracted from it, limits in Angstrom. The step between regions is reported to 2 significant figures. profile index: 4.1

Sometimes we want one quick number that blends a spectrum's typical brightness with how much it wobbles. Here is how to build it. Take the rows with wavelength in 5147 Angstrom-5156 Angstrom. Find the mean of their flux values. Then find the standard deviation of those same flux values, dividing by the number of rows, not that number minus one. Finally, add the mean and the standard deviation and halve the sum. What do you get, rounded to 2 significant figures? 6.1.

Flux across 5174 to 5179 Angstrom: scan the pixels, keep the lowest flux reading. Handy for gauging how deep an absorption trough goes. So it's 8.044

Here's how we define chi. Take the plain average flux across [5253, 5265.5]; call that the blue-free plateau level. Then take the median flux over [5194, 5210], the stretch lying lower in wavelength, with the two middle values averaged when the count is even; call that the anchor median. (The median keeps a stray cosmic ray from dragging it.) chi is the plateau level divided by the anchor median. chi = 1.18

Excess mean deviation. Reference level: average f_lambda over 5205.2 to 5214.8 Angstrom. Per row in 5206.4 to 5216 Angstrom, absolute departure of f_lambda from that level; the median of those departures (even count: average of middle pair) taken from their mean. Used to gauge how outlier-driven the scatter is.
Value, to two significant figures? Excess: 0.23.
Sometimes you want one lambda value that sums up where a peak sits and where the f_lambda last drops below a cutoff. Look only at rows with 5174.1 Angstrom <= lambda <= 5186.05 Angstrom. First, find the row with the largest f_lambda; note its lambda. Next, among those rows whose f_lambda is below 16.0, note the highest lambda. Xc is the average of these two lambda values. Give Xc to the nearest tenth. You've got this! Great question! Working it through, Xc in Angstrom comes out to 5182.5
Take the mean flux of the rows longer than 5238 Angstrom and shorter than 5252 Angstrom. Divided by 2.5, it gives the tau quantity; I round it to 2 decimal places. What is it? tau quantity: 6.64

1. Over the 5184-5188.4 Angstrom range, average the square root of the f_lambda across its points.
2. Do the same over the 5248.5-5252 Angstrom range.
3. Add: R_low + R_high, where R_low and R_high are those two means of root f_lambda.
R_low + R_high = 7.0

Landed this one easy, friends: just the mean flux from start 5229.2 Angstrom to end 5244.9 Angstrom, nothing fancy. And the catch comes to 16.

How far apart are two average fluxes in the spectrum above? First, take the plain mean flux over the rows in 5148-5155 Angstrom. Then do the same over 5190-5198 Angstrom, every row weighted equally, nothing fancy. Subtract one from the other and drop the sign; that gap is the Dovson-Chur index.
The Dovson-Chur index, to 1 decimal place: 1.7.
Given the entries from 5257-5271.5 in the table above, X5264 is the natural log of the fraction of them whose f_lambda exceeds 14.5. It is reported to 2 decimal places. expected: -0.69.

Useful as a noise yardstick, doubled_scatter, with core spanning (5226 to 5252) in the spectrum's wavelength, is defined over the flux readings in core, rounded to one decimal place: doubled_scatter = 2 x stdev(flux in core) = 1.3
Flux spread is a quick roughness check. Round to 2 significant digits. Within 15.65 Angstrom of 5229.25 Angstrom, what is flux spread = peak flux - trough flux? 2.4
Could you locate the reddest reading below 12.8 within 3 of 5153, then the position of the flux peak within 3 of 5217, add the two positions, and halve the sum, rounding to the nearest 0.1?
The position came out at 5187.3 Angstrom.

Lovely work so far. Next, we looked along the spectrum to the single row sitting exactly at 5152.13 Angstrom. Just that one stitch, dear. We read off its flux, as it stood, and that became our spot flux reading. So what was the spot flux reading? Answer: 11.27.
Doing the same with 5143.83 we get 13.27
